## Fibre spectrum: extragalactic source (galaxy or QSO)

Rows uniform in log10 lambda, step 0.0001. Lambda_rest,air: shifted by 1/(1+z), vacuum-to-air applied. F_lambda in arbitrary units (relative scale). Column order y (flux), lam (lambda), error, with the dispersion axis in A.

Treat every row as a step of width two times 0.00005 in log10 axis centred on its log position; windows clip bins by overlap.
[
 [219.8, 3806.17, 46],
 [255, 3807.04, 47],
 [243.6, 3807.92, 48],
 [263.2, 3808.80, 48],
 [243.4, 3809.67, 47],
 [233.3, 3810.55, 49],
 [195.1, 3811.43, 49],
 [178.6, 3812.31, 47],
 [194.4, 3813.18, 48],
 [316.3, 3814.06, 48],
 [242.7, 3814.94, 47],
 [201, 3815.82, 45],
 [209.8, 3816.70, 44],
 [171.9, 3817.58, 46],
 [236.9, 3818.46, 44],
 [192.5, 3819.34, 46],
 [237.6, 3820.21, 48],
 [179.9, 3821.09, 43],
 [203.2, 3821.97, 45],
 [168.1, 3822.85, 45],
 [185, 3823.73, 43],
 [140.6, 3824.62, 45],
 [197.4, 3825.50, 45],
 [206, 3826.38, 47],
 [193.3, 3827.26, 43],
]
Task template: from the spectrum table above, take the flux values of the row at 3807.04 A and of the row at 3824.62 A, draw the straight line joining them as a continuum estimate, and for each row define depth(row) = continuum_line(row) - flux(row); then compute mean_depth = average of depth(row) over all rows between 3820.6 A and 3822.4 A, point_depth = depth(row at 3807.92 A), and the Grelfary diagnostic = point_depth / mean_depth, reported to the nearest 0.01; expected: -0.18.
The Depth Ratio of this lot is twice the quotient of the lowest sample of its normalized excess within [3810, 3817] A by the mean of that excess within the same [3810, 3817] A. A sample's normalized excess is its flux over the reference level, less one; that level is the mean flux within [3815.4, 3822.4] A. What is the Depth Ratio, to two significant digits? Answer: -2.9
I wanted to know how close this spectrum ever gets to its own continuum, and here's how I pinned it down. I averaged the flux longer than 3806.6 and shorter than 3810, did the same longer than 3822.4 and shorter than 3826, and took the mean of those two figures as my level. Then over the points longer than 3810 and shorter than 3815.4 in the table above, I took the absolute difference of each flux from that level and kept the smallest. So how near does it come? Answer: 17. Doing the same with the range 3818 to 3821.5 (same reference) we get 20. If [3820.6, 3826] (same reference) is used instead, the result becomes 9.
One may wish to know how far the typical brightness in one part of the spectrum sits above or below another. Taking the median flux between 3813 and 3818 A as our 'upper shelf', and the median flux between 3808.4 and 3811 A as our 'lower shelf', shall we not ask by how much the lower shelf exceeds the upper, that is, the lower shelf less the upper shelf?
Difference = 38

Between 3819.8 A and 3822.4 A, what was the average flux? 207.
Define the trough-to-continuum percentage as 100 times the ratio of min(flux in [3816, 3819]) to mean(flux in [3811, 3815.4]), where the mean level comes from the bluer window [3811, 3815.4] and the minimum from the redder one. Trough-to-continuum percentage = 76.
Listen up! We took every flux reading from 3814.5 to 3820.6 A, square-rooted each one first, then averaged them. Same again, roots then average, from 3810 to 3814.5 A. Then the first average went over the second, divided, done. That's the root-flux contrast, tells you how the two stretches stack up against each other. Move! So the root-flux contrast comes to 0.980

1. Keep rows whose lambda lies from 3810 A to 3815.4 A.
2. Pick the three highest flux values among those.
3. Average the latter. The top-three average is 264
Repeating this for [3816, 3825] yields 228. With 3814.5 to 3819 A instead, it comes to 230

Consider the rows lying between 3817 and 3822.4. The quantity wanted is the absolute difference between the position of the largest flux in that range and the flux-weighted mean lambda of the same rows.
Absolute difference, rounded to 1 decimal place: 0.4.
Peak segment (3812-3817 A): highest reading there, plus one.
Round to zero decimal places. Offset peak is 317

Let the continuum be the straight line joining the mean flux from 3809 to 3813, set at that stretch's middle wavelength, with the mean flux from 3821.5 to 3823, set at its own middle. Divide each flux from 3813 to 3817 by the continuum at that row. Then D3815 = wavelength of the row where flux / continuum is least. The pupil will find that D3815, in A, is 3813.18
